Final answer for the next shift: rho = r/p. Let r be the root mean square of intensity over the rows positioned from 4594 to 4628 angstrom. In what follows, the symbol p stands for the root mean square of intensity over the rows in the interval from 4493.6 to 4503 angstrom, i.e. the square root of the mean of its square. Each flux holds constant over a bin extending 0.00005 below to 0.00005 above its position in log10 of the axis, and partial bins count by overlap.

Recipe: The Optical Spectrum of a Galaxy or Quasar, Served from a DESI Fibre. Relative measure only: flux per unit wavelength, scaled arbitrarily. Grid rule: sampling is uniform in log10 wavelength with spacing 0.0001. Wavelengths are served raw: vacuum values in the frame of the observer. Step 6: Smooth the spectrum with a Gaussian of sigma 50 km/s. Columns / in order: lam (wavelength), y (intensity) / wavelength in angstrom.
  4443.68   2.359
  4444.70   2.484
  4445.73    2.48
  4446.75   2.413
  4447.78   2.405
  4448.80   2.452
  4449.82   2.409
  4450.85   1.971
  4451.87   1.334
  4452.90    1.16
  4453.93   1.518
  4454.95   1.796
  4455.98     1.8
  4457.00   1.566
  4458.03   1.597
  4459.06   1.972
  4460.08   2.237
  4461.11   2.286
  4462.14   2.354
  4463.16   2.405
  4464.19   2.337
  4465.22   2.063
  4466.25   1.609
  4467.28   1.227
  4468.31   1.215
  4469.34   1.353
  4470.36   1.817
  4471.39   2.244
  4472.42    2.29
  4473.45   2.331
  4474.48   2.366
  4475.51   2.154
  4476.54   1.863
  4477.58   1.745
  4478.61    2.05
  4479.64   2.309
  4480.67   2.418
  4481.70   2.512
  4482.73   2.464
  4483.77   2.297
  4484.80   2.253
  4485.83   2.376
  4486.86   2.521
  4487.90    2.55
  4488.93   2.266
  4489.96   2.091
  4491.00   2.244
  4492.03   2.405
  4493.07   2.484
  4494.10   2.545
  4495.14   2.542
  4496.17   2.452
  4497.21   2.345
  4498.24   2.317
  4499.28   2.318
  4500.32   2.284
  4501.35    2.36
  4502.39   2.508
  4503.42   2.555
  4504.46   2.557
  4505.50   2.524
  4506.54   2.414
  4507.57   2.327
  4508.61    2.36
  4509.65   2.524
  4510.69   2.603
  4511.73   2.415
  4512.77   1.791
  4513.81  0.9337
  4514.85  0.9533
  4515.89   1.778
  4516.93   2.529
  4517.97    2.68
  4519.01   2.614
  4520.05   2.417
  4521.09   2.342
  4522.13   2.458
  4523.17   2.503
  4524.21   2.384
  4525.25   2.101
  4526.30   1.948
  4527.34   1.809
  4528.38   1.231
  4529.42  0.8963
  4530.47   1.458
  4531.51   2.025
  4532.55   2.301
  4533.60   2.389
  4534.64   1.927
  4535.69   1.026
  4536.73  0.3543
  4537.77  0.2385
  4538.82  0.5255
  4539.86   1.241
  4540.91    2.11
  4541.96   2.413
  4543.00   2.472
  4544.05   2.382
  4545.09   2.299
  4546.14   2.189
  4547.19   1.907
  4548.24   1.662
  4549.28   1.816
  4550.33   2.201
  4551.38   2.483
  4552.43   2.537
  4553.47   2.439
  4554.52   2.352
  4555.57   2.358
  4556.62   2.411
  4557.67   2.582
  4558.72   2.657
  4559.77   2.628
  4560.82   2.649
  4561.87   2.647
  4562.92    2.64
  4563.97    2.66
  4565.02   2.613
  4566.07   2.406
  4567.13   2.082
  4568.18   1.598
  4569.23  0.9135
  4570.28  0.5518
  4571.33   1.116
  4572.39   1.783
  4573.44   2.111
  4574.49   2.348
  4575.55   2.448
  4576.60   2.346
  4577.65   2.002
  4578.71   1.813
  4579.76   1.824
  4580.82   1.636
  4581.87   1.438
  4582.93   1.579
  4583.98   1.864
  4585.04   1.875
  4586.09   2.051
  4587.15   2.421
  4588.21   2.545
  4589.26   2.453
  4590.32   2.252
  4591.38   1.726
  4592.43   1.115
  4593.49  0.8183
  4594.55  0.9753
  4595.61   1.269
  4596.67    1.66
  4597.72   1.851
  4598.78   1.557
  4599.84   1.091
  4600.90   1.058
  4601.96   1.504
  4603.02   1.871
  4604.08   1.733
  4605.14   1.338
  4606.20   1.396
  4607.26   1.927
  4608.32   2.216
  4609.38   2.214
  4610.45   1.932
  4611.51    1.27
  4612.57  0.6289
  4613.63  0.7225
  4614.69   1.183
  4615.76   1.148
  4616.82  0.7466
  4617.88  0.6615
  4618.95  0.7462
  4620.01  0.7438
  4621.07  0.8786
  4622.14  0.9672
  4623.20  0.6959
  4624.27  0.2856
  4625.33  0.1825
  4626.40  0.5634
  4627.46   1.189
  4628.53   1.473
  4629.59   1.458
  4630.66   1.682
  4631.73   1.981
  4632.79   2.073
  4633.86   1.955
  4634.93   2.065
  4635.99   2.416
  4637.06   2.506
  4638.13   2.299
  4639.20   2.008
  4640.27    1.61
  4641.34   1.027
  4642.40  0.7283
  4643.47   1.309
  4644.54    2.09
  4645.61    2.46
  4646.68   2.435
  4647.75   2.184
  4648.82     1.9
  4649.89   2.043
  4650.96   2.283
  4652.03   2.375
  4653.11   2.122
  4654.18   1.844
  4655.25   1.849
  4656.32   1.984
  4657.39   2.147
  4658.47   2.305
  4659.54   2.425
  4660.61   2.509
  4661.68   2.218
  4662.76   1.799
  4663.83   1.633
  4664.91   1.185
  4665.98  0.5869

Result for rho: 0.5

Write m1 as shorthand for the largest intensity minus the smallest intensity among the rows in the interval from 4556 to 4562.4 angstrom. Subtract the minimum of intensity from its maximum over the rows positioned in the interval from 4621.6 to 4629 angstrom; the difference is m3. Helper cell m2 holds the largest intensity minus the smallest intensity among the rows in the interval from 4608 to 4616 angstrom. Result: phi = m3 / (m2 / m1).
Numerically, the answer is 0.2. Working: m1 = 0.25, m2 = 1.6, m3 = 1.3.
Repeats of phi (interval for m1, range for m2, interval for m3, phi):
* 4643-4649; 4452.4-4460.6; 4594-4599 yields 0.9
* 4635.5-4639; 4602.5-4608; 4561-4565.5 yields 0.0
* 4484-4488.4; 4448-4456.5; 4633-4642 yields 0.3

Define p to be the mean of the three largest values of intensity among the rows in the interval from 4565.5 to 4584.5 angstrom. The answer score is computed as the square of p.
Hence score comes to 5.8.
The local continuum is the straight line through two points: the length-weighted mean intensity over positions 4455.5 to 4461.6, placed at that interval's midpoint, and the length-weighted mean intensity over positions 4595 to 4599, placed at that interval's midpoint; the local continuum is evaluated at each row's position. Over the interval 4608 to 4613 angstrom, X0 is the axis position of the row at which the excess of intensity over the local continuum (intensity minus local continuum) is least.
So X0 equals 4612.57 angstrom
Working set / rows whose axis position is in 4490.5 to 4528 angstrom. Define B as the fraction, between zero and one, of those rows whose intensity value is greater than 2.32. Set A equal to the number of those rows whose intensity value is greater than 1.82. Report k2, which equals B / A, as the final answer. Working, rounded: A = 31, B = 0.7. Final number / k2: 0.02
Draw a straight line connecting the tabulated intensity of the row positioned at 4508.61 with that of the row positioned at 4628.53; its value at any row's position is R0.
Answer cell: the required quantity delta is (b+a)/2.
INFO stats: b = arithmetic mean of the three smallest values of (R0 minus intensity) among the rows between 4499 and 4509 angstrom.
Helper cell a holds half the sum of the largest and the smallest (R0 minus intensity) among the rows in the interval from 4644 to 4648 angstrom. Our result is -0.54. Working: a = -0.9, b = -0.2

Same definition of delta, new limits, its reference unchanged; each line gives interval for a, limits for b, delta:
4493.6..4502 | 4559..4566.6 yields -0.33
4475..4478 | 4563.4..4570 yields 0.02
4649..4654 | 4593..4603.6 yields -0.50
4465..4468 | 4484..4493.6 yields 0.51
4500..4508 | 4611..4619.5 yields 0.18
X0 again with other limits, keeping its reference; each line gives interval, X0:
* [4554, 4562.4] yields 4554.52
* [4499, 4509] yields 4500.32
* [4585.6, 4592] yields 4591.38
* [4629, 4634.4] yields 4629.59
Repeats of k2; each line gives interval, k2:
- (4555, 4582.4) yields 0.03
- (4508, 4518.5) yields 0.10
